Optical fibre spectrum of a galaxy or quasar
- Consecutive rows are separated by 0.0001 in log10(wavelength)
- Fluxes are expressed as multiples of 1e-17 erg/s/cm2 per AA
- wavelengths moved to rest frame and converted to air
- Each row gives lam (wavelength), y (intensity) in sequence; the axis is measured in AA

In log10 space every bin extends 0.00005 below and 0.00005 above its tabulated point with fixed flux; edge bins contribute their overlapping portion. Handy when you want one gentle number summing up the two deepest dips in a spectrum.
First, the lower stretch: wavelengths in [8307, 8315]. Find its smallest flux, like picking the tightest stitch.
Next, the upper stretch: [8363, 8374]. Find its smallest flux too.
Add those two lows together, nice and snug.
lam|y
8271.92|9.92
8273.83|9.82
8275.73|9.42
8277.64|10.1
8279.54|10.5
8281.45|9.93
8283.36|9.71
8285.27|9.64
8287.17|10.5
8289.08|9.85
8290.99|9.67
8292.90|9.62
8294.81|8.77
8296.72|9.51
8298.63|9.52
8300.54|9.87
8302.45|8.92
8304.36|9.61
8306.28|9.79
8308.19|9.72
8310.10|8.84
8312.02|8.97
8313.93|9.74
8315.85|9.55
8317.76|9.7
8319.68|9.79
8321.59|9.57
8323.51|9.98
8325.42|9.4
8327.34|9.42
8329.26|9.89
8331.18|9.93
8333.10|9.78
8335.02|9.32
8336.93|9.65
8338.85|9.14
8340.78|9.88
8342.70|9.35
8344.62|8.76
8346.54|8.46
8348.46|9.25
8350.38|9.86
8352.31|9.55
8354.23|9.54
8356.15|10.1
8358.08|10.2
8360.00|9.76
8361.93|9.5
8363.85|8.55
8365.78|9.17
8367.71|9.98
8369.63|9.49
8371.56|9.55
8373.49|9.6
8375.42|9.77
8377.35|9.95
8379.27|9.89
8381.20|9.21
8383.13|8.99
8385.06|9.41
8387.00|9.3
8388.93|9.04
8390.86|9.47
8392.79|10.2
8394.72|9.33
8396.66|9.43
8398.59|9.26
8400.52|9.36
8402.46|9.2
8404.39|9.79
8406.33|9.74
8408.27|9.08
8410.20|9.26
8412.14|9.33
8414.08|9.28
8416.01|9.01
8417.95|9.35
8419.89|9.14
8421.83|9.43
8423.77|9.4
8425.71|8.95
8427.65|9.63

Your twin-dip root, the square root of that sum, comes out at 4.17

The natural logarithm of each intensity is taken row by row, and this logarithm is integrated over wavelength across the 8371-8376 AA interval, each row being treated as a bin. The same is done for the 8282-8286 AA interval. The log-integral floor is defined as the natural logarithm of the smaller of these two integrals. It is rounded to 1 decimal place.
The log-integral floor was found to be 2.2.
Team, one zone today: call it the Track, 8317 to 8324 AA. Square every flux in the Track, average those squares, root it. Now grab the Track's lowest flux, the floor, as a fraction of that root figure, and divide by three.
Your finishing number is 0.327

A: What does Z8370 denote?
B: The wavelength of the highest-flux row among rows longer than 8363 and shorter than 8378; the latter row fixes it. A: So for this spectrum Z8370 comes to 8367.71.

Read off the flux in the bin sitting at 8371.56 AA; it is 9.55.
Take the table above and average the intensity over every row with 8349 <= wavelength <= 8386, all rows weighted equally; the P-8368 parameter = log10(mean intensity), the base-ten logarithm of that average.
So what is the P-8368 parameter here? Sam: 0.981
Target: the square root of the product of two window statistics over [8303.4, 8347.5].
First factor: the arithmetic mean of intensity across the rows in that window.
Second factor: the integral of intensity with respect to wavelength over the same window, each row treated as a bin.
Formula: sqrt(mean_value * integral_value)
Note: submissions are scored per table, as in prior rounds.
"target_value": 63.0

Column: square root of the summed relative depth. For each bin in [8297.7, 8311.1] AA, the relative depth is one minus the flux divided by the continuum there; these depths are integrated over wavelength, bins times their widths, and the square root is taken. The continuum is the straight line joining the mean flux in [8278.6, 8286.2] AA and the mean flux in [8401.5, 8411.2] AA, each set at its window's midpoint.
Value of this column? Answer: 0.72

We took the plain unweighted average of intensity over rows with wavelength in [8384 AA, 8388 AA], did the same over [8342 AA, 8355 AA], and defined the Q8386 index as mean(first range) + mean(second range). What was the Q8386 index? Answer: 18.6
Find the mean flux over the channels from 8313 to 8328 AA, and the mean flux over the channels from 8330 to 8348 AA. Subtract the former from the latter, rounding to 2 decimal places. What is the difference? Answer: -0.28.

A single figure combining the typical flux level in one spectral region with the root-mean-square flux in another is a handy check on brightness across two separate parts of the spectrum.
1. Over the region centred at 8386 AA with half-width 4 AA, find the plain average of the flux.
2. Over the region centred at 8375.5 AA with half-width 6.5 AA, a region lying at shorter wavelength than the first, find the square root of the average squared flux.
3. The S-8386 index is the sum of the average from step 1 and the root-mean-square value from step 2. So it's 18.8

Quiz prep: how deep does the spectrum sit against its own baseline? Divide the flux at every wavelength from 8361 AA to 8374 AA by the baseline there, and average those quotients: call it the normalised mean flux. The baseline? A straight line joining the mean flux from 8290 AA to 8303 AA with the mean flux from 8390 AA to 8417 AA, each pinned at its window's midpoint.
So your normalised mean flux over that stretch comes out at 1.00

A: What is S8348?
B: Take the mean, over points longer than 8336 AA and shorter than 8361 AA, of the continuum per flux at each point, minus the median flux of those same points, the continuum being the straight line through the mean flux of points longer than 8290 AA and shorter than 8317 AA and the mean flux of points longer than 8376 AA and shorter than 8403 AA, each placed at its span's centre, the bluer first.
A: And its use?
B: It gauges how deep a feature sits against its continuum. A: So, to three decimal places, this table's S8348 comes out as -8.554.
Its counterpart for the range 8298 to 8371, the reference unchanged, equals -8.566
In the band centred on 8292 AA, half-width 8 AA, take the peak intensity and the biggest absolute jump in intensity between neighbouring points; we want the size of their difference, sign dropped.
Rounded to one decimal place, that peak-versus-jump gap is 9.6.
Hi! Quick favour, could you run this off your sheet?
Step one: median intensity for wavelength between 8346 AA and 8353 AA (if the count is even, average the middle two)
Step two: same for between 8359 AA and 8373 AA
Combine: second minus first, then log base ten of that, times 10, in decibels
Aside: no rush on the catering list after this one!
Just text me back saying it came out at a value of -10.0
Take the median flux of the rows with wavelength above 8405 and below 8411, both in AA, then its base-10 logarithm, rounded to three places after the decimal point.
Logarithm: 0.967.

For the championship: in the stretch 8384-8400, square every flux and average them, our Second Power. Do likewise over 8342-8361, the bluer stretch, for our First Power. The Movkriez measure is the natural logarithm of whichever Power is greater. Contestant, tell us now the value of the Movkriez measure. 4.50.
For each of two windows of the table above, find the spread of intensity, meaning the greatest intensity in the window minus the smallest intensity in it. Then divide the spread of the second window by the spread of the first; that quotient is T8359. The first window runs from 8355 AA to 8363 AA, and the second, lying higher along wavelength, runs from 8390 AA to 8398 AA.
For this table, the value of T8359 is 1.24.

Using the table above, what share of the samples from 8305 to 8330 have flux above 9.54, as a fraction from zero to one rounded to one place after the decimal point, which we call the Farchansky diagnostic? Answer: 0.7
